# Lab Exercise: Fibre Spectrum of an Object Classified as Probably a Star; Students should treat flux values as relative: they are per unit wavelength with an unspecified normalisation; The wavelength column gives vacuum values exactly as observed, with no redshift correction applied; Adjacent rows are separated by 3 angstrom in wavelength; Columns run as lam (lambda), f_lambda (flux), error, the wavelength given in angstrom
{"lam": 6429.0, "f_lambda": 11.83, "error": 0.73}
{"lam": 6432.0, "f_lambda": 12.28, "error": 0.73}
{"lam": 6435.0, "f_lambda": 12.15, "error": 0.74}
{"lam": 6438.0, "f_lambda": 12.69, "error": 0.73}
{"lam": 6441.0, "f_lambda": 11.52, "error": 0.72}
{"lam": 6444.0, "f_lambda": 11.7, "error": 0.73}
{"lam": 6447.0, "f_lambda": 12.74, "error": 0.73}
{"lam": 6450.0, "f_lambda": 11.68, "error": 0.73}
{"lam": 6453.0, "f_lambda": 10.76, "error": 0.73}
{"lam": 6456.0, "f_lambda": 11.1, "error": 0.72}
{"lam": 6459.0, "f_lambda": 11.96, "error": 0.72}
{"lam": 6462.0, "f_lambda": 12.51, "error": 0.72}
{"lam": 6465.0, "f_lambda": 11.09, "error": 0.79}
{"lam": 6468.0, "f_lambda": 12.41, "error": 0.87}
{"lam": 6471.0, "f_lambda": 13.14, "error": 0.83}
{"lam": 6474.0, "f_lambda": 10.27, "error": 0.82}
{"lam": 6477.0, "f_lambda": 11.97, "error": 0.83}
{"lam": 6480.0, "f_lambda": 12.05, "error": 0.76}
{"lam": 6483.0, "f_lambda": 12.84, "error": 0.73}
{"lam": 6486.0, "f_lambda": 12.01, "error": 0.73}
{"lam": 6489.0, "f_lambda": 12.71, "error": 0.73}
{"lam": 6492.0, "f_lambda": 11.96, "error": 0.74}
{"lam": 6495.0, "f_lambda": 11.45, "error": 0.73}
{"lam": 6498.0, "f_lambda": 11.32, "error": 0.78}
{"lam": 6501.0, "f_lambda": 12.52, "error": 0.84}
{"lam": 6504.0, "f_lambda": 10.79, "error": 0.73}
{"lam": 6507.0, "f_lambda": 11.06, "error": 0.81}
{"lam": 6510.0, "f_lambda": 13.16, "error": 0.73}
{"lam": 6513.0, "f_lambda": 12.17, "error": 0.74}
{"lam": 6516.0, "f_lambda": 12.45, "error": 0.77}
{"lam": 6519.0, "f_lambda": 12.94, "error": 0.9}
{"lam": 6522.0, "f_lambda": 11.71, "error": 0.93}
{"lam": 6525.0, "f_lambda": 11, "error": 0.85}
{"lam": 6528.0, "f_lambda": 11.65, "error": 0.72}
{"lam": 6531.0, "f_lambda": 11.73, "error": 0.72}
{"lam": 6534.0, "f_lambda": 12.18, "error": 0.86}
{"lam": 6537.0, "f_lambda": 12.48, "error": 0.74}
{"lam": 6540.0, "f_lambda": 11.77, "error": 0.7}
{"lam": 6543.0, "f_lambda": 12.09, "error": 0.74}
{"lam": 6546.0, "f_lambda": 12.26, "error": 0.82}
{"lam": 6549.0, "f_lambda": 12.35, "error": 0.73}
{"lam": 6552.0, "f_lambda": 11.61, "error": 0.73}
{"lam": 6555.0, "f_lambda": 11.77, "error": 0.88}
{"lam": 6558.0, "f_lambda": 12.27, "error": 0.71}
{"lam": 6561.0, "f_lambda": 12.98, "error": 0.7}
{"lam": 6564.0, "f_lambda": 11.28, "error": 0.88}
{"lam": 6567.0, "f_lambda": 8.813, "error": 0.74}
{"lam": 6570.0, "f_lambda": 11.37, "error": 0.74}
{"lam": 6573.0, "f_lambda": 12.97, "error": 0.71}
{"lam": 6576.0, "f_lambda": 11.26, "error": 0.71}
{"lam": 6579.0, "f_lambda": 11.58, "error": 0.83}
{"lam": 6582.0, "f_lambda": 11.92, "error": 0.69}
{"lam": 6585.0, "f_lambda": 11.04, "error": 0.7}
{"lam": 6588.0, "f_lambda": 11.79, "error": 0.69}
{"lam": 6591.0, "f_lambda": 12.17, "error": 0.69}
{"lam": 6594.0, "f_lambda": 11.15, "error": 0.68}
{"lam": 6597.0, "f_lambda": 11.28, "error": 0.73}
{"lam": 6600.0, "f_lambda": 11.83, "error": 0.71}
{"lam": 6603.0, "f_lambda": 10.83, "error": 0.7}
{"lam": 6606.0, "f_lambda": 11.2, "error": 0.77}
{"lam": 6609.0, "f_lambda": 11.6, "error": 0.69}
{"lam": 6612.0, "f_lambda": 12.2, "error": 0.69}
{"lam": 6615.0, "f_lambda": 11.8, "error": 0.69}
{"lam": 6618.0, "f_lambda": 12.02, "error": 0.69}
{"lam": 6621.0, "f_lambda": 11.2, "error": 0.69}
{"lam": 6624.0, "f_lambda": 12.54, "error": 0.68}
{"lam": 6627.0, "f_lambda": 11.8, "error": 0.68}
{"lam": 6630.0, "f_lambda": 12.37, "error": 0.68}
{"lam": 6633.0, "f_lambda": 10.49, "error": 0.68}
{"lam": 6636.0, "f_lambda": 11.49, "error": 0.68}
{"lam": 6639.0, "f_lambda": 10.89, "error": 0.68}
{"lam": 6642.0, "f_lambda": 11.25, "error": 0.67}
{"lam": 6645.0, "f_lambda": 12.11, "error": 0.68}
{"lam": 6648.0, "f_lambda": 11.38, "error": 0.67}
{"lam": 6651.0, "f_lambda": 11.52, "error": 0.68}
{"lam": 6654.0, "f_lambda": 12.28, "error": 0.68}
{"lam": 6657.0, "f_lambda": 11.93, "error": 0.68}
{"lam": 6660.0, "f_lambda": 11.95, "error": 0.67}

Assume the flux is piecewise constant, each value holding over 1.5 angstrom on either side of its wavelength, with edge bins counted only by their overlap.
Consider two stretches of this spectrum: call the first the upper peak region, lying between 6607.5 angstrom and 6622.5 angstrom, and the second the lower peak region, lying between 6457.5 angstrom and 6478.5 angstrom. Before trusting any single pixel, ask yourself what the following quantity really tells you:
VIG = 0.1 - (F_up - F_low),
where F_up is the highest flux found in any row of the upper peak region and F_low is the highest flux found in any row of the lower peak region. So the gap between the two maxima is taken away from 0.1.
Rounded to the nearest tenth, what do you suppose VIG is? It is 1.0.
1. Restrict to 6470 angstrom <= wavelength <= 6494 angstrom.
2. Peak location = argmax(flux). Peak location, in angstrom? 6471.0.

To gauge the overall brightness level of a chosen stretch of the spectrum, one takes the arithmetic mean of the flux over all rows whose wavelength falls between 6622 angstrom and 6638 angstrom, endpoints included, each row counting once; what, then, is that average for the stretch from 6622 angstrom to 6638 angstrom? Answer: 11.7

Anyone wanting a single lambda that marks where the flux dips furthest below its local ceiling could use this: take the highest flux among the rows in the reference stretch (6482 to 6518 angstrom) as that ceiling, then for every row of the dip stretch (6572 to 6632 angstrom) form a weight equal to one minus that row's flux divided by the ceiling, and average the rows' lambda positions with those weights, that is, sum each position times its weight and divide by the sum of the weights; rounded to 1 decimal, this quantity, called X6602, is 6600.7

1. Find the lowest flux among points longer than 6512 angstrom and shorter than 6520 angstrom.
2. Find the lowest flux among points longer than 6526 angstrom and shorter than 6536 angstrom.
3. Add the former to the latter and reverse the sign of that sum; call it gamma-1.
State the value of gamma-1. -23.82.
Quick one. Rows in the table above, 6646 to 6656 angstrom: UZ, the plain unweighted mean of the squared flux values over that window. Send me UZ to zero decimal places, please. 138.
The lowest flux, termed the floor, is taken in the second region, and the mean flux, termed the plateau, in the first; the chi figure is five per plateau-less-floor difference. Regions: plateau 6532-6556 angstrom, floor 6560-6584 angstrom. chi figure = 1.5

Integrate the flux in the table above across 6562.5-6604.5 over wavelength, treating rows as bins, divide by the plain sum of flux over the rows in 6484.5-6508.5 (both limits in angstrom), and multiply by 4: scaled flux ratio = 20.4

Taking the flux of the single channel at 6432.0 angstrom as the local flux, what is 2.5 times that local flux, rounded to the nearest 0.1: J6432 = 30.7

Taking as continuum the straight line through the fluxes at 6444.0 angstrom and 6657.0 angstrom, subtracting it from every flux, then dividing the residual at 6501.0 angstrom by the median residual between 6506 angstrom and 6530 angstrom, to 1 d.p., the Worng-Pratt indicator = 4.7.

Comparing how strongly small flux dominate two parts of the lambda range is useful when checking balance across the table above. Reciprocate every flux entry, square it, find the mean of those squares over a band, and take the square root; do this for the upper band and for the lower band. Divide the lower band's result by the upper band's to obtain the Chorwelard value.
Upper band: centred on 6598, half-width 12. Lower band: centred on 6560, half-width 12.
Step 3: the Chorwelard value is 1.01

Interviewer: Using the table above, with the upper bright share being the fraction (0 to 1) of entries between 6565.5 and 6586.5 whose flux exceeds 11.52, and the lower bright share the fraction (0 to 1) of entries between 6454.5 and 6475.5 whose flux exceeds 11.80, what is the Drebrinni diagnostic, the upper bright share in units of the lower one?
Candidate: 0.75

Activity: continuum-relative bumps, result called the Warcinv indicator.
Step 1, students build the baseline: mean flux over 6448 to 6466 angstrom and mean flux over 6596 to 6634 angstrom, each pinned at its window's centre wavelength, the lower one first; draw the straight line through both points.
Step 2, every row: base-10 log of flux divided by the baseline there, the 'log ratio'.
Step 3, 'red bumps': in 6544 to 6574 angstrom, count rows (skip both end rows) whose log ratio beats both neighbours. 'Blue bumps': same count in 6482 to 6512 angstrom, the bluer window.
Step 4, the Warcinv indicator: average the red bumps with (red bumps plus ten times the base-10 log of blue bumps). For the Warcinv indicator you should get 3.51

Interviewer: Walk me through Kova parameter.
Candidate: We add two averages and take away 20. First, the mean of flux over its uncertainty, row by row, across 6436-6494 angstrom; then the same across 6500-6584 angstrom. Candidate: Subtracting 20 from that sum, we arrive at 11.3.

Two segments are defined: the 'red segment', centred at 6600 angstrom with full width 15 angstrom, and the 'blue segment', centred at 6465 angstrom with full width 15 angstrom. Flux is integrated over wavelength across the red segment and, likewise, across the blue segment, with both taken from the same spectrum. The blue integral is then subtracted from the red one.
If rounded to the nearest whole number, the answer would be -14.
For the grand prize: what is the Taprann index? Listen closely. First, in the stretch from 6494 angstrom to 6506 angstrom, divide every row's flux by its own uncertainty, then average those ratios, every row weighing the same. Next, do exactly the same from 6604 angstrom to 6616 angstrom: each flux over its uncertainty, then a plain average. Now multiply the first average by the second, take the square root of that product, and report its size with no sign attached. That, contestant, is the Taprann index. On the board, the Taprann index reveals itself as 15.7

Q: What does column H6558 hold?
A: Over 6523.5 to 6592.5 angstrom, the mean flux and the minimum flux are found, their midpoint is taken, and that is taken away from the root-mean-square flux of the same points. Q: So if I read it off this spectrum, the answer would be 1.5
